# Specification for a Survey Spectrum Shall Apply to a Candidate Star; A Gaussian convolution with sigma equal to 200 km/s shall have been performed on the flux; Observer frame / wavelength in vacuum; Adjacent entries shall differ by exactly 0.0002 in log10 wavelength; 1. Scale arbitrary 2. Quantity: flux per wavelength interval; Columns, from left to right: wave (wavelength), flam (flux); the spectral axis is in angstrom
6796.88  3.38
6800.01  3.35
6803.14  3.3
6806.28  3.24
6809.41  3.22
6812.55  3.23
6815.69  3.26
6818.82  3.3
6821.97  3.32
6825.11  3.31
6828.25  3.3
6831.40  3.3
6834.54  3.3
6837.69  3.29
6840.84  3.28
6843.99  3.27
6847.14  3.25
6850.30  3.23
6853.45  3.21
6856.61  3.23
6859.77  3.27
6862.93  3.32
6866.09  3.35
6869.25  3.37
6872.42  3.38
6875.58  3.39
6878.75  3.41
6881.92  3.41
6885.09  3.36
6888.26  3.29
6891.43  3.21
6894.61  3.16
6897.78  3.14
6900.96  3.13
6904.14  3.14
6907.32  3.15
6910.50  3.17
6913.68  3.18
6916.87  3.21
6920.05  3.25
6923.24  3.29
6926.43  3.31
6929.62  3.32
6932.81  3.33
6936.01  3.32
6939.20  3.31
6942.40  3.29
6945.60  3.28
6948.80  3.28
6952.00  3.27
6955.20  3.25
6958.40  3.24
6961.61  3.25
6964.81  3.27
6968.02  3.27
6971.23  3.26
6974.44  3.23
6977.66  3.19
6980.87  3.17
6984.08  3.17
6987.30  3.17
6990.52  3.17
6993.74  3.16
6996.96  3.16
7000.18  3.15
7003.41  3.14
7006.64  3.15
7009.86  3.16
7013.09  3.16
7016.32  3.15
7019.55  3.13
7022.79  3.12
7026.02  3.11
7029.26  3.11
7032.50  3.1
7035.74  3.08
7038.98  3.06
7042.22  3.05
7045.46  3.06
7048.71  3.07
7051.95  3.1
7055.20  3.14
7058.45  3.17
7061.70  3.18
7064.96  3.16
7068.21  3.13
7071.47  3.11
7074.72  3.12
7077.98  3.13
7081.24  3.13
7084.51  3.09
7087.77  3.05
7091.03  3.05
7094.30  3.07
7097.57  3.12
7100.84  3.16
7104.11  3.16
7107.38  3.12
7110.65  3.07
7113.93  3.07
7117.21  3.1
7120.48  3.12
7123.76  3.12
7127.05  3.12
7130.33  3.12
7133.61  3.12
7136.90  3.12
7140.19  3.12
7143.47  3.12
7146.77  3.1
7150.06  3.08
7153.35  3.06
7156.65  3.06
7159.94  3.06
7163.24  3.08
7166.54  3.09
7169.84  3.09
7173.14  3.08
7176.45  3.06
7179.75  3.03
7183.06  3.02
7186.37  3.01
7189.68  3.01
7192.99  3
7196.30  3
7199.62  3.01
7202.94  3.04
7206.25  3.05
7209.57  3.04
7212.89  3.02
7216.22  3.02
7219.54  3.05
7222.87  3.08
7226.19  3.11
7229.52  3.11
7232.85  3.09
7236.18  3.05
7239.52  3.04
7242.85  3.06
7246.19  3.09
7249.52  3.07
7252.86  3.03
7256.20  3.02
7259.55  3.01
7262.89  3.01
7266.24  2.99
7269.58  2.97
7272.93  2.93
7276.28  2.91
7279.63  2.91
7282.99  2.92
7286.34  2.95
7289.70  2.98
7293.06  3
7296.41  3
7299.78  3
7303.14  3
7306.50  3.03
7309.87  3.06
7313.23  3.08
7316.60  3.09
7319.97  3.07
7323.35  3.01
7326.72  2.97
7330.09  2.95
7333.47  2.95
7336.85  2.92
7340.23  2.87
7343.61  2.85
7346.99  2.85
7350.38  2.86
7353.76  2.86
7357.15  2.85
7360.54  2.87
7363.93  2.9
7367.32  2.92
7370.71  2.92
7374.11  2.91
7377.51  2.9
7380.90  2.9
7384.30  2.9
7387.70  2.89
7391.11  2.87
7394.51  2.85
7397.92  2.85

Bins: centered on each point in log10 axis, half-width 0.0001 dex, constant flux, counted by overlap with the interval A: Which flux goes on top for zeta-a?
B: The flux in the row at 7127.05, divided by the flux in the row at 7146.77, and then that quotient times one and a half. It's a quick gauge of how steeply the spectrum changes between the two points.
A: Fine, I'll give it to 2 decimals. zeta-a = 1.51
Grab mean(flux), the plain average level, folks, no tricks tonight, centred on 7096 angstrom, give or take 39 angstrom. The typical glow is 3.12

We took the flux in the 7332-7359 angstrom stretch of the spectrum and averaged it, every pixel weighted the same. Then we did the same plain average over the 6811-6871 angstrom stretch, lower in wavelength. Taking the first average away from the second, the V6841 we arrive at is 0.41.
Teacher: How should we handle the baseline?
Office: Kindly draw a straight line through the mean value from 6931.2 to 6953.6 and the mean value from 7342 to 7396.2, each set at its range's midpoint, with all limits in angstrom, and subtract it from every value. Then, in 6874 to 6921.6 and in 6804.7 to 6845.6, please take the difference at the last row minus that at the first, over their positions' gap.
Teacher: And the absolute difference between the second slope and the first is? 0.004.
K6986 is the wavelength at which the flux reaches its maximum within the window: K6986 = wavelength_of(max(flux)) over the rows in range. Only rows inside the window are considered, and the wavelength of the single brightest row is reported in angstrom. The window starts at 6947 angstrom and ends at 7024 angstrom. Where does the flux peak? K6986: 6948.80 angstrom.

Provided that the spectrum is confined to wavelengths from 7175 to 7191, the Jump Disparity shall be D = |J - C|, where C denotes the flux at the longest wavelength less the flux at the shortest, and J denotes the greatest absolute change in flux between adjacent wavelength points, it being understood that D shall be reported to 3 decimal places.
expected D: 0.080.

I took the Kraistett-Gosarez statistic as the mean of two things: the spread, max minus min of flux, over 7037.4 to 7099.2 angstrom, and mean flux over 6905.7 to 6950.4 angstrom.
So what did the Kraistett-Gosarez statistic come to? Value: 1.70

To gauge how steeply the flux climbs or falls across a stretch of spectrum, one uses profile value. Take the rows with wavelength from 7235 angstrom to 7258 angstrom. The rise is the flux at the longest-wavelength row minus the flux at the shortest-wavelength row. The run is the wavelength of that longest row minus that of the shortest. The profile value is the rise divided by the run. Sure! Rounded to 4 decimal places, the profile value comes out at -0.0015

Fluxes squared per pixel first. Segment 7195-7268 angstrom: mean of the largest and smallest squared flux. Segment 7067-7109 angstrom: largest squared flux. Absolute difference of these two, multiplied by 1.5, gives 1.0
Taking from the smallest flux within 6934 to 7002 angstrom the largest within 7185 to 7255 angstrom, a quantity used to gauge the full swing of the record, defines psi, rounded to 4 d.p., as 0.0400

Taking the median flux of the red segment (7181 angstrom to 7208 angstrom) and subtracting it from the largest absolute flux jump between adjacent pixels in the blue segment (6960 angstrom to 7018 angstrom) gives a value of -2.97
